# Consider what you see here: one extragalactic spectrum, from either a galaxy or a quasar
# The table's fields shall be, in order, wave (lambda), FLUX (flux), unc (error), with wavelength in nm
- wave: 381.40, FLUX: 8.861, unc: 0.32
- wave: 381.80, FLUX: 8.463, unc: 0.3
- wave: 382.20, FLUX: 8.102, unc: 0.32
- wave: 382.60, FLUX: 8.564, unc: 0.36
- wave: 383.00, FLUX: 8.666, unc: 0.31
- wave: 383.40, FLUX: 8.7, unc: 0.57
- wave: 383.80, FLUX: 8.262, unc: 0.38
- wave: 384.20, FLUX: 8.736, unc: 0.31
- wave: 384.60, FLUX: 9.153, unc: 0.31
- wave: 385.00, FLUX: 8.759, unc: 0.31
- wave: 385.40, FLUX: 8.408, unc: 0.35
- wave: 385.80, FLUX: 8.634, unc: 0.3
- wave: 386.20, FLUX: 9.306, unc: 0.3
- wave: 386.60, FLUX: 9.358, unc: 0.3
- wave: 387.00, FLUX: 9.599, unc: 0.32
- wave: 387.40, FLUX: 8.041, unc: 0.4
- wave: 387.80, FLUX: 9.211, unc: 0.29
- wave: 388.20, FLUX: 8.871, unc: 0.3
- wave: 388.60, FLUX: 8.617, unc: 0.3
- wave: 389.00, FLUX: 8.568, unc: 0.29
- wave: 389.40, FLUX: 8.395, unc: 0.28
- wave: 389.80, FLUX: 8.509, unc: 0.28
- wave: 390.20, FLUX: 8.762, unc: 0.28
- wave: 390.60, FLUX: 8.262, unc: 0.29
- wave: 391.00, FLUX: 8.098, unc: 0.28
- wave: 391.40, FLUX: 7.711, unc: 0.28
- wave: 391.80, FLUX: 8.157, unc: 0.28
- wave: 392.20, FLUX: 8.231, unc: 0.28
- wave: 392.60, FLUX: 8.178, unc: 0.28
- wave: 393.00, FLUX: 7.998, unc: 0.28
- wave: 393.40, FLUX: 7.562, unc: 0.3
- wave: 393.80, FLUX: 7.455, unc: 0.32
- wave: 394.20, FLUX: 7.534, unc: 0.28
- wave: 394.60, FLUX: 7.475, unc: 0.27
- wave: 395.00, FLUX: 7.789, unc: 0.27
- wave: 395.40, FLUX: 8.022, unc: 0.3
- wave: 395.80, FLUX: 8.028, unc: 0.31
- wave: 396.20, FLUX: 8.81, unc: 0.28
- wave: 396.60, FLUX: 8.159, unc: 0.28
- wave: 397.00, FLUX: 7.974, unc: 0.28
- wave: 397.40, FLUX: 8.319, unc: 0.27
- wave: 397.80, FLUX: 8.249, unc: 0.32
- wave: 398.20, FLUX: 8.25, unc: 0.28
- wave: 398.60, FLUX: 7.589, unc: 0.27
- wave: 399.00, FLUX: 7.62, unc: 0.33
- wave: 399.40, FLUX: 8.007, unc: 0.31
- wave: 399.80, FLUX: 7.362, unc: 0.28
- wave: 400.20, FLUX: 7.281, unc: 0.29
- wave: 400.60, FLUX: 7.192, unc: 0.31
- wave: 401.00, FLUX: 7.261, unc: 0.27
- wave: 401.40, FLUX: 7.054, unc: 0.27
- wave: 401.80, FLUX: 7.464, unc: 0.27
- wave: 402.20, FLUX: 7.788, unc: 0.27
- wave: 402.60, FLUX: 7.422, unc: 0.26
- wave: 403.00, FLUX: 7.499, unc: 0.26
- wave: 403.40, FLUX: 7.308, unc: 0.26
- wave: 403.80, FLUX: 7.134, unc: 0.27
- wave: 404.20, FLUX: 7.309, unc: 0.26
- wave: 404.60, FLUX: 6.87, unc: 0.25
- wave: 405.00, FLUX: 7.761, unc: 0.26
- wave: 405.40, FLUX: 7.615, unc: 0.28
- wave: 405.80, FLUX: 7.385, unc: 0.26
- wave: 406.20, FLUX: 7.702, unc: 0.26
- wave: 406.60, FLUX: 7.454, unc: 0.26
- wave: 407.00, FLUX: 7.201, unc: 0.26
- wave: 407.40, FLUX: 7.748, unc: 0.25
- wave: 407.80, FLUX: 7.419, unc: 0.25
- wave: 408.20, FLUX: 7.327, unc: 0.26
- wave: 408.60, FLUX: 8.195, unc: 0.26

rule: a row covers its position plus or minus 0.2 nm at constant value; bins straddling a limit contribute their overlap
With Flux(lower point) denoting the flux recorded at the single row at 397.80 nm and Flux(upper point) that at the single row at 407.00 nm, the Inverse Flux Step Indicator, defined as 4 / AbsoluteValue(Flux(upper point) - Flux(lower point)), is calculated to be 3.8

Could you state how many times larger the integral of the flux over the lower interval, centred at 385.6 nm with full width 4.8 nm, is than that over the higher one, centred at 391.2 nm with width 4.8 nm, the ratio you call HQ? 1.08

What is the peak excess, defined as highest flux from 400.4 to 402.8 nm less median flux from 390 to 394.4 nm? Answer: -0.31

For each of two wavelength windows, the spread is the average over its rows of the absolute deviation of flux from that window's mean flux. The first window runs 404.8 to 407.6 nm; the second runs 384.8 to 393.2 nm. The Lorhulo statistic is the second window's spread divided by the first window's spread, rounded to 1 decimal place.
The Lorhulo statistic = 2.2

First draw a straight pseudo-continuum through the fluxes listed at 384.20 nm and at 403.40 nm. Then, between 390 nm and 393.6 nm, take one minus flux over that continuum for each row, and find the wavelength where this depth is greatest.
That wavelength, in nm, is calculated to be 393.40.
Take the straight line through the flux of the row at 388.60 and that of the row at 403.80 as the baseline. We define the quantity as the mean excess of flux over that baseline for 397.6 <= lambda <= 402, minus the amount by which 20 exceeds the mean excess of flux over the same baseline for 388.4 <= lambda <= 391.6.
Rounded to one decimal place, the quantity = -20.1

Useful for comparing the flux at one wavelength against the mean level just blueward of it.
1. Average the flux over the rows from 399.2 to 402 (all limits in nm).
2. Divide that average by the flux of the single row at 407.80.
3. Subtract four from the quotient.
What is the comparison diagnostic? -3.01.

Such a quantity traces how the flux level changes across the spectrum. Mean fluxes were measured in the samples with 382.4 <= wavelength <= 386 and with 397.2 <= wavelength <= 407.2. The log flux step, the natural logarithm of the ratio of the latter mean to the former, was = -0.140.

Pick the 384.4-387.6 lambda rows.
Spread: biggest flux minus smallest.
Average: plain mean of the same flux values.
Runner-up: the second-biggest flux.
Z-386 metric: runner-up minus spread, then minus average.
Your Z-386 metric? -1.11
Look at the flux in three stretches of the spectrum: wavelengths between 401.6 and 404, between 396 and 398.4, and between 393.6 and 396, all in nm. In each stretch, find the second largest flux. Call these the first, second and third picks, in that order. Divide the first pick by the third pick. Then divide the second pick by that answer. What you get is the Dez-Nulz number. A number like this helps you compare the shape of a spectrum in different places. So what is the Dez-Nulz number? 8.9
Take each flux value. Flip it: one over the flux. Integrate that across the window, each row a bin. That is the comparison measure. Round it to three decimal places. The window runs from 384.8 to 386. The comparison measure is 0.140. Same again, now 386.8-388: 0.135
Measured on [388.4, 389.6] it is 0.141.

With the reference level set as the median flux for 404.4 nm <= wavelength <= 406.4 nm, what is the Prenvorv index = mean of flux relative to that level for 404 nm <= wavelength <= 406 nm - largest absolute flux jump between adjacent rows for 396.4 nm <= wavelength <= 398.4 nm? 0.63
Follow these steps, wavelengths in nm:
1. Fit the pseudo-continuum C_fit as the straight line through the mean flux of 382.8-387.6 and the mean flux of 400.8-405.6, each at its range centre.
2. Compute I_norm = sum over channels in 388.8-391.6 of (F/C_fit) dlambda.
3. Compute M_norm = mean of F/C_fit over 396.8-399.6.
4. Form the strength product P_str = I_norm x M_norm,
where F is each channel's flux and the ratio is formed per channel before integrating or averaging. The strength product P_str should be 2.856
